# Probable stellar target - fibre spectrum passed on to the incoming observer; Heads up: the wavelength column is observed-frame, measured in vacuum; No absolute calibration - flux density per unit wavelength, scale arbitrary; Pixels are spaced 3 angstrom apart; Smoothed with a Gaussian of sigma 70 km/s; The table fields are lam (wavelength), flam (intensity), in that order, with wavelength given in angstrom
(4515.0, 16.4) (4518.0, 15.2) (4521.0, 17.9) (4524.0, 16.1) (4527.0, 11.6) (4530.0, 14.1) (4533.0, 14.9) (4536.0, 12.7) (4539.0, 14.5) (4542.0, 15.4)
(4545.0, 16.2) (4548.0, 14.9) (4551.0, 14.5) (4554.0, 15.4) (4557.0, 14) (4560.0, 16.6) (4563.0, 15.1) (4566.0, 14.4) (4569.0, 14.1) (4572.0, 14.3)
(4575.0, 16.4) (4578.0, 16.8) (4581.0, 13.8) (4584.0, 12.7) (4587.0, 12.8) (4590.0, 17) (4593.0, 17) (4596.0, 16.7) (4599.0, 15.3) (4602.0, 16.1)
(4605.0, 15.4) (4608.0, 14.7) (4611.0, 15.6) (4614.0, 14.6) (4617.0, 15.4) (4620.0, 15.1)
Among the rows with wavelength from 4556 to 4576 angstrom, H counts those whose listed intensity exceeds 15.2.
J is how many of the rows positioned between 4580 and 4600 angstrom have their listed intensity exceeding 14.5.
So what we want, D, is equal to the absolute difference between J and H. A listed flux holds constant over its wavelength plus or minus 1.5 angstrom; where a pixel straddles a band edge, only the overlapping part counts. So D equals 2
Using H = 2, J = 4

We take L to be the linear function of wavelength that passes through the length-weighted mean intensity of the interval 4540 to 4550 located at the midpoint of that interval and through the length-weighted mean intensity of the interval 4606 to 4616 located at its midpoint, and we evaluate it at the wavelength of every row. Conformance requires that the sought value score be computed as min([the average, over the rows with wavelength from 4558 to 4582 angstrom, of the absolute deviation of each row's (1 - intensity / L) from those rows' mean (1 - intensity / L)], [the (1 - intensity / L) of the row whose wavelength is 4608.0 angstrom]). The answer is 0.022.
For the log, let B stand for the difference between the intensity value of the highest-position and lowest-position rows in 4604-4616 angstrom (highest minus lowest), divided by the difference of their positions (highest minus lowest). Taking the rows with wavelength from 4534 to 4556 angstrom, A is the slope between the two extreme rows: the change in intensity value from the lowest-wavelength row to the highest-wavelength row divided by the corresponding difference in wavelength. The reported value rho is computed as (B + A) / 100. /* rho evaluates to 0.0006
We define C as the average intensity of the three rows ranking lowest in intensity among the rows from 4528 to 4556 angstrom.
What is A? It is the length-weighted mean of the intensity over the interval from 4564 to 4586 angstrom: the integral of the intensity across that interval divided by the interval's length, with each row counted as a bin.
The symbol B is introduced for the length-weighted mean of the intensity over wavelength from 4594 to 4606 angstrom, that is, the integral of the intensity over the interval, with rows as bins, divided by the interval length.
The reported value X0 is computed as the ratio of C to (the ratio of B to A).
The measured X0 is 12.6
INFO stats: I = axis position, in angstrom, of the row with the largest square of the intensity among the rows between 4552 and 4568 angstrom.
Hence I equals 4560.0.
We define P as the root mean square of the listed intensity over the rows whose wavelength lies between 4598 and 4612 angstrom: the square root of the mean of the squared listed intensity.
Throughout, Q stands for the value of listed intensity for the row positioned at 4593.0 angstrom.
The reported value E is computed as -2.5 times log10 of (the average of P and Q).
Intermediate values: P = 15.4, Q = 17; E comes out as -3.02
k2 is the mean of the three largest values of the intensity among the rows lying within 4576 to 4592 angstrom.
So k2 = 15.9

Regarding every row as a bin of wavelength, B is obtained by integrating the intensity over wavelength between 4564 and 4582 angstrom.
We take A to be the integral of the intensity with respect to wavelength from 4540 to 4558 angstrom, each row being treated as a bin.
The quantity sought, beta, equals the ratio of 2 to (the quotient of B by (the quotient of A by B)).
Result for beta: 0.0074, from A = 271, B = 270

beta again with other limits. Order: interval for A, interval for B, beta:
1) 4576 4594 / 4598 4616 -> 0.0071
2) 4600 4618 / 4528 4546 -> 0.0081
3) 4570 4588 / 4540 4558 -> 0.0071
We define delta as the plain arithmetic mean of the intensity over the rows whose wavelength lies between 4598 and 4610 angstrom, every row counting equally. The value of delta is 15.4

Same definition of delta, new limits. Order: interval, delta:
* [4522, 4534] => 14.2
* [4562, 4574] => 14.5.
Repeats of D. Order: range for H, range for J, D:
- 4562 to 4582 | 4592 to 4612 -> 5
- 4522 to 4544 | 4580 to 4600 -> 2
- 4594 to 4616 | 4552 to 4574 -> 2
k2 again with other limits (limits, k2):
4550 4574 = 15.7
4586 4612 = 16.9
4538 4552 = 15.5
